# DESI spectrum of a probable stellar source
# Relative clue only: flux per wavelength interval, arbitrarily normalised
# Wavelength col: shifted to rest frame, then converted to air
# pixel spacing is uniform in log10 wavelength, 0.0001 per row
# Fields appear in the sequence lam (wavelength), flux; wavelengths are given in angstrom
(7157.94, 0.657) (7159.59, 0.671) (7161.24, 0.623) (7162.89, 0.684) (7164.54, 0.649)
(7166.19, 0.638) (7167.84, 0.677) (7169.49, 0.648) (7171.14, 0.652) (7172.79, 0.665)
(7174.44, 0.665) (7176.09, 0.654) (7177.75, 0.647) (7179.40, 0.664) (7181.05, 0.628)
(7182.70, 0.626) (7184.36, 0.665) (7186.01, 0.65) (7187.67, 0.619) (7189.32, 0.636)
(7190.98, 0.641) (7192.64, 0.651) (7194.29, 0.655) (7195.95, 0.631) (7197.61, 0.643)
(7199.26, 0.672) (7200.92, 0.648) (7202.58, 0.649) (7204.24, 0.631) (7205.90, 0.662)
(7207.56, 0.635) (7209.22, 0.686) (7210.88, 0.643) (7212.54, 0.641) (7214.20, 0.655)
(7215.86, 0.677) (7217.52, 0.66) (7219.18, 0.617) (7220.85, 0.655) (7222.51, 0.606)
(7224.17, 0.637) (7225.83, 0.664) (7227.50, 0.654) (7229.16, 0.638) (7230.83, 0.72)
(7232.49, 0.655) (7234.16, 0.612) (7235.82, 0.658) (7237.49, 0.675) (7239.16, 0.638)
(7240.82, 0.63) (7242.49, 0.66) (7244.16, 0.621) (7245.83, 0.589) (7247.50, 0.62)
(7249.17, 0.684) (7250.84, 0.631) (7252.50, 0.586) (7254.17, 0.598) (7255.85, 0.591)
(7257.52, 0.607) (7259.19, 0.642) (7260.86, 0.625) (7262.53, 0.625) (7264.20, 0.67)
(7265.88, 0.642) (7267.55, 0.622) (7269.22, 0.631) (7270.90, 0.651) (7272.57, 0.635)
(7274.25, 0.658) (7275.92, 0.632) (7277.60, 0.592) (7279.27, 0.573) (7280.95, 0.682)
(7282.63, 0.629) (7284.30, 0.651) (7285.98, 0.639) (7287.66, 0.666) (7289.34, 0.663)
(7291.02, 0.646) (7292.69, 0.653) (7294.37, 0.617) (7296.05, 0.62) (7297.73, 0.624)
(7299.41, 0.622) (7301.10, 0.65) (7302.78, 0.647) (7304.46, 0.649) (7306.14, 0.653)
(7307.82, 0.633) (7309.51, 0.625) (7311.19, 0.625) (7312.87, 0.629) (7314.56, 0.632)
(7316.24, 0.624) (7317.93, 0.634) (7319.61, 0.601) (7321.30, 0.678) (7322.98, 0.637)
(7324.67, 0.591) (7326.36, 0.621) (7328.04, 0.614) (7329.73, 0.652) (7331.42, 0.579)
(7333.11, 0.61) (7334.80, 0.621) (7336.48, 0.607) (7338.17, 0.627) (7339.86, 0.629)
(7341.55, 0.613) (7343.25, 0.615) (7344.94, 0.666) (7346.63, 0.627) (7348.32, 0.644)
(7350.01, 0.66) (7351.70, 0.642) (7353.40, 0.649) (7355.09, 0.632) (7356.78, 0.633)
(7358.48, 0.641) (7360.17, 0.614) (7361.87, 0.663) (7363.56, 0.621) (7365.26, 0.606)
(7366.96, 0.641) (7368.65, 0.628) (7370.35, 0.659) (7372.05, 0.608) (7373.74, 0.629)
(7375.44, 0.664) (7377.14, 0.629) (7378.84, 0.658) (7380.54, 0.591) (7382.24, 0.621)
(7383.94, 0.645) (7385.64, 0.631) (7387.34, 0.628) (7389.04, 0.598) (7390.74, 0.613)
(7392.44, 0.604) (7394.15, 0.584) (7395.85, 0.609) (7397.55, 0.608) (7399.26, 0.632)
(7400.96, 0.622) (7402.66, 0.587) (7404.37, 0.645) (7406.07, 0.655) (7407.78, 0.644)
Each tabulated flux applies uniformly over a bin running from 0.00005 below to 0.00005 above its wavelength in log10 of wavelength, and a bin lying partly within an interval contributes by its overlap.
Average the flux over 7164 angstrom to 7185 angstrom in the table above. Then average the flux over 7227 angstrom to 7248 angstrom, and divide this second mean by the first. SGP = 0.99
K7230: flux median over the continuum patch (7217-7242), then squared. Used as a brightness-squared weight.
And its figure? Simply 0.428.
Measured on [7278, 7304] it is 0.417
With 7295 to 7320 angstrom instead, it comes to 0.396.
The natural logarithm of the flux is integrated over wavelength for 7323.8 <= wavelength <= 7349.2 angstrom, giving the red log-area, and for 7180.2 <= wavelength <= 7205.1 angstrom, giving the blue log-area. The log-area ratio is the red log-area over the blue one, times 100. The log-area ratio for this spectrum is 110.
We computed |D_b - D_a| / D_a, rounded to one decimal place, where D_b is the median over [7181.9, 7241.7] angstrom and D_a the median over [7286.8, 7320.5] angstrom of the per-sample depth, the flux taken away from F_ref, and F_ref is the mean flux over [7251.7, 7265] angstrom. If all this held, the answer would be -1.1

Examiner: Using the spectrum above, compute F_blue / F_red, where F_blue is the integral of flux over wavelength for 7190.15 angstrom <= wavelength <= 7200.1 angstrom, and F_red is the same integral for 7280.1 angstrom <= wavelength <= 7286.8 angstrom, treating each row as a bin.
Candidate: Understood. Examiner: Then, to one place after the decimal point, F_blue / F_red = 1.5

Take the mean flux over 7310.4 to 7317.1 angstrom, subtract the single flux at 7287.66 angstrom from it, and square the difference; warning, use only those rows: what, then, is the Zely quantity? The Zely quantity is 0.0015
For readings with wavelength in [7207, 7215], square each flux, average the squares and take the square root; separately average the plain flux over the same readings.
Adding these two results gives 1.30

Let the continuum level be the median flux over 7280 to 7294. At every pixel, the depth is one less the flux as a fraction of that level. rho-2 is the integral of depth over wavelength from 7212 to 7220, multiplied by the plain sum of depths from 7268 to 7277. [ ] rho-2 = 0.002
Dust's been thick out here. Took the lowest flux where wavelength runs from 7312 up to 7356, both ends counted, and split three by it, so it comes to 5.18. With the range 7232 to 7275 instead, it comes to 5.12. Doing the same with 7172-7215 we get 4.85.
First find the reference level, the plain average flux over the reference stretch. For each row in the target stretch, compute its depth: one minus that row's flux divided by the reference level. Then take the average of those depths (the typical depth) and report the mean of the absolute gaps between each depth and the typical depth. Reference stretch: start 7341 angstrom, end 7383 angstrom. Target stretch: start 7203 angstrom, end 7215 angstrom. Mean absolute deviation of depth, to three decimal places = 0.023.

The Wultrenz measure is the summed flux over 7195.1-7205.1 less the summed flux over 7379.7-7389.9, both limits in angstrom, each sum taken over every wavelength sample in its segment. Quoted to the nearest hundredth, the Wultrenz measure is 0.16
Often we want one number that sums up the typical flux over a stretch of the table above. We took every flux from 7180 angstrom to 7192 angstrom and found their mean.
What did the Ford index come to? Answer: 0.638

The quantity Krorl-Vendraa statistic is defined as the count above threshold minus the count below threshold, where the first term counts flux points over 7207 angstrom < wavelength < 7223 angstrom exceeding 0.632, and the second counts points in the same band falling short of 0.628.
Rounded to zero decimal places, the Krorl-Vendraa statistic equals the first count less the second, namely 6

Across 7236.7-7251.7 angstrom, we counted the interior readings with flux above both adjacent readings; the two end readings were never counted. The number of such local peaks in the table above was 2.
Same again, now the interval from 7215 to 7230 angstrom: 2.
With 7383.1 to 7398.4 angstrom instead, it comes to 2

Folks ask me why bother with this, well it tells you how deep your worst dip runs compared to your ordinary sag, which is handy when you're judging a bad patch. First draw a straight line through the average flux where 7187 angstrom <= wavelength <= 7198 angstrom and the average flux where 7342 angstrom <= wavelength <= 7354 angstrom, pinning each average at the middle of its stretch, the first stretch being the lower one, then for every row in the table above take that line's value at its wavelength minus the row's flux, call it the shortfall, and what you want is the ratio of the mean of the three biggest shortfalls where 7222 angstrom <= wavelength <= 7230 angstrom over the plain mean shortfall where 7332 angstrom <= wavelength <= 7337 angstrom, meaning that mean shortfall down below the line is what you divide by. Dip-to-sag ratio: 0.4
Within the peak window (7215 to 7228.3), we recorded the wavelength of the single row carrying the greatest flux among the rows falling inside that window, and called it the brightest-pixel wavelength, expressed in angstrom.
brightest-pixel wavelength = 7215.86 angstrom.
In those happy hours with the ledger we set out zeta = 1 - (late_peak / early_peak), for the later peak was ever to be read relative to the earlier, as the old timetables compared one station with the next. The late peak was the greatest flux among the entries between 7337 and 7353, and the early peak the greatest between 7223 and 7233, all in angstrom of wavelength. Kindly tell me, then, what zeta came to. 0.075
